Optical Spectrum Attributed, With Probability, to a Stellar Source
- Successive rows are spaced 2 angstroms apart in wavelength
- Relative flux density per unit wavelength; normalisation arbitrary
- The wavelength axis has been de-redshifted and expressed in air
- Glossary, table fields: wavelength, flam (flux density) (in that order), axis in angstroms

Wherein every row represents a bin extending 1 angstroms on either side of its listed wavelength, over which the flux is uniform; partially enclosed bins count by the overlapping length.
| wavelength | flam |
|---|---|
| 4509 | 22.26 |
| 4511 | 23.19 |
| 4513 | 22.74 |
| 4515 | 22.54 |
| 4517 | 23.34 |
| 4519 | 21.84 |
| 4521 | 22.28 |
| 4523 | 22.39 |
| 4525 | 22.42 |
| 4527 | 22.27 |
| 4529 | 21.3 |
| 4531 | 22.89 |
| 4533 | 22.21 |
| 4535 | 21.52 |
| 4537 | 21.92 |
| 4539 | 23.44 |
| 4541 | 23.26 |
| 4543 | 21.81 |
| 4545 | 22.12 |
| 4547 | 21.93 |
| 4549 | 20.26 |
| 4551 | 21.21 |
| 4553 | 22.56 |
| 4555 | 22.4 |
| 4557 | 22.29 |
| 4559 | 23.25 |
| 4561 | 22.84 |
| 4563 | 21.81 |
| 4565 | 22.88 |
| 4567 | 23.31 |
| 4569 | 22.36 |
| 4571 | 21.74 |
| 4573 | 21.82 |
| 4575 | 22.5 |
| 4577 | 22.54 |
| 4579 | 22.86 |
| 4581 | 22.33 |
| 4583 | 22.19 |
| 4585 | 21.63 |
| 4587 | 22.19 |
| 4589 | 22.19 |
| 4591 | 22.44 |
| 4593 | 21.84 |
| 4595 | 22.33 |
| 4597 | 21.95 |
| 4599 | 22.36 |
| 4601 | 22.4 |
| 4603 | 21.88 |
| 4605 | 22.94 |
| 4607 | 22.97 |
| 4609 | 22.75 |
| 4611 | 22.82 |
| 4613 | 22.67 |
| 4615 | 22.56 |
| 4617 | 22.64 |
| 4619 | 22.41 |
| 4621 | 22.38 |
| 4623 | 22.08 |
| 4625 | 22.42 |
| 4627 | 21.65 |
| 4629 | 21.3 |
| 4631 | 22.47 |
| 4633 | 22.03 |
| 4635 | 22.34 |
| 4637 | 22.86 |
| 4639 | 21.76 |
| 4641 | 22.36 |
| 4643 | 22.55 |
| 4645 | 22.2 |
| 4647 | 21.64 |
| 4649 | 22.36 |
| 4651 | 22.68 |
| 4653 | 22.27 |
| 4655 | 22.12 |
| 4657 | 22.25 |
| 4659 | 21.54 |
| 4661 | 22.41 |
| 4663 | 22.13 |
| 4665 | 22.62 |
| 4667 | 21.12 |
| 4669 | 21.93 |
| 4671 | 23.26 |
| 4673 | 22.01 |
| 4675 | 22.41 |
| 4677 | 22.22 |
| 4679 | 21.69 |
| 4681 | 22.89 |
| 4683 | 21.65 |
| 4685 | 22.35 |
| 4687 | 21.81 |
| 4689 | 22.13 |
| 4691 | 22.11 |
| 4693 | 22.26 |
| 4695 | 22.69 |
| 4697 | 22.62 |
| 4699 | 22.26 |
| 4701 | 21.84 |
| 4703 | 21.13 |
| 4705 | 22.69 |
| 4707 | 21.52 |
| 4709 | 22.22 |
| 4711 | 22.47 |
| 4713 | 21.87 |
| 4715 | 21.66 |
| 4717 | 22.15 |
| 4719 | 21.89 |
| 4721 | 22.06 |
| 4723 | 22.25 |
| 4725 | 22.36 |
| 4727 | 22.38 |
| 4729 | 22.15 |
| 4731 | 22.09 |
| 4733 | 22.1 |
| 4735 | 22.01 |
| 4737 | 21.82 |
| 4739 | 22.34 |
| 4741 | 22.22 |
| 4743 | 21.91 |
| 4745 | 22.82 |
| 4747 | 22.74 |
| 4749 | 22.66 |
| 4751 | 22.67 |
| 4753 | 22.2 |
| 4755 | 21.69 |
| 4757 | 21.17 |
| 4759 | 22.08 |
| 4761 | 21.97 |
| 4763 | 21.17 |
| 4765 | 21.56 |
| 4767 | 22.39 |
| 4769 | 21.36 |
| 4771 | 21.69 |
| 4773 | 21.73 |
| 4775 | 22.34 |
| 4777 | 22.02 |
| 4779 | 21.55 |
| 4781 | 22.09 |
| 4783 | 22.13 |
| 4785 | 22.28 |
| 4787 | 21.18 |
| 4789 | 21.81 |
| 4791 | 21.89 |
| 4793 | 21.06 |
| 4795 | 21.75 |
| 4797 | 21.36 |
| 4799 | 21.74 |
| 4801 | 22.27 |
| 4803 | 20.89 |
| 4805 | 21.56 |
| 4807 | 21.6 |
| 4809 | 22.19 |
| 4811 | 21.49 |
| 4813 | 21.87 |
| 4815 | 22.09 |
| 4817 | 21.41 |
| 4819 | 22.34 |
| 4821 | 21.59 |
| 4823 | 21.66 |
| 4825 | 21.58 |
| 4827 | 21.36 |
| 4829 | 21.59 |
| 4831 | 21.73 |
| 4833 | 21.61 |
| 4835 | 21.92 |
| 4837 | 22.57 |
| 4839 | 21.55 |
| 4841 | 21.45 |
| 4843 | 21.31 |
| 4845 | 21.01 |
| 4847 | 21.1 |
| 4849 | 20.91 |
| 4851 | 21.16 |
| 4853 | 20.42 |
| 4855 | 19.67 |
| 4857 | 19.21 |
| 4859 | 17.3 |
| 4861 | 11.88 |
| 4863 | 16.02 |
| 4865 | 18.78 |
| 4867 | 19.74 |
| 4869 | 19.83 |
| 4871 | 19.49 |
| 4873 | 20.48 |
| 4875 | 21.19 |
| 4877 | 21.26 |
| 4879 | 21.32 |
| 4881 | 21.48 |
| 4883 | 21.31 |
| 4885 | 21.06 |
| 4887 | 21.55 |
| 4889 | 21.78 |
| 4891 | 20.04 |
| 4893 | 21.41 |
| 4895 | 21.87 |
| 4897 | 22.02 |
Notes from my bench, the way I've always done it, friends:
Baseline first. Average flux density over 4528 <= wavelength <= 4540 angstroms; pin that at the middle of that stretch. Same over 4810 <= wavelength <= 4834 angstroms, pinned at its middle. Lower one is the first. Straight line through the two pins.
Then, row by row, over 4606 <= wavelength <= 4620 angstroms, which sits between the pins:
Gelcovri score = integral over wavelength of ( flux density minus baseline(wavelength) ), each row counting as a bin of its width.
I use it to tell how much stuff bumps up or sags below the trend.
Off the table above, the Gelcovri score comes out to 8.7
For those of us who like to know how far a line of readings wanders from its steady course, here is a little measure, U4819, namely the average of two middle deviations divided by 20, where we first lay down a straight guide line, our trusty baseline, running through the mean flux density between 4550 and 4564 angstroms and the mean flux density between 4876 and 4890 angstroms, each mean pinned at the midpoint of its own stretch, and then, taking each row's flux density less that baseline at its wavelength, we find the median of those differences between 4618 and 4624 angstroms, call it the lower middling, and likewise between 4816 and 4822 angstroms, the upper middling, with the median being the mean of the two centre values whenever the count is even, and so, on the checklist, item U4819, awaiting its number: 0.0061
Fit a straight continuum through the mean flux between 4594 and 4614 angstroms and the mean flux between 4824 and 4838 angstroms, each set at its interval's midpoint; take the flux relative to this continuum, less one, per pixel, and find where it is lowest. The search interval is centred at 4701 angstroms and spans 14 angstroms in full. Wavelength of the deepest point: 4703 angstroms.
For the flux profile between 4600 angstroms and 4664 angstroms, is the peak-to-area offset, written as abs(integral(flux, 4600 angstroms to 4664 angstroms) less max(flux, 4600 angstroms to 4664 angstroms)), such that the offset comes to 1405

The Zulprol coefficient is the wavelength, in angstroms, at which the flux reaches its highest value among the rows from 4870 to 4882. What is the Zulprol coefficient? 4881 angstroms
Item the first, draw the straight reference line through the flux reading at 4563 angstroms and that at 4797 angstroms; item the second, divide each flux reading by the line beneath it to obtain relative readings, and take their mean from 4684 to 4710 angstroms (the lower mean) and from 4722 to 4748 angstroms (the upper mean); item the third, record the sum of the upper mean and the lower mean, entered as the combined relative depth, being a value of 2.06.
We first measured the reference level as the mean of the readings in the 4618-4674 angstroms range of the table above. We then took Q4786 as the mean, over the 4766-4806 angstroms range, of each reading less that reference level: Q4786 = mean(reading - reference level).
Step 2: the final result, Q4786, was -0.43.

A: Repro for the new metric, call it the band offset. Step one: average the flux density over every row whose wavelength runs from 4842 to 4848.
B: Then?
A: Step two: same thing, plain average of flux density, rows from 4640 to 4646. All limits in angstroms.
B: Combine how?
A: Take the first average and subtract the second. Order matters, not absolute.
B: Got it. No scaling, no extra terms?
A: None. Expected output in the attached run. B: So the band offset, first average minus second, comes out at -1.2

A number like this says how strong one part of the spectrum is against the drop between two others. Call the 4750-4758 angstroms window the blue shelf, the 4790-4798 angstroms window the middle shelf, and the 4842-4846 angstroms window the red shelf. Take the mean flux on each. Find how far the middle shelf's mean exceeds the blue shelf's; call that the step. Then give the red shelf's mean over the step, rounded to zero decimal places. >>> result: -51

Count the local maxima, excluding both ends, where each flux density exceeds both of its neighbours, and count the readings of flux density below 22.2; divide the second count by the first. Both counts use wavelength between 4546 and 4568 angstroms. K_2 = 2.0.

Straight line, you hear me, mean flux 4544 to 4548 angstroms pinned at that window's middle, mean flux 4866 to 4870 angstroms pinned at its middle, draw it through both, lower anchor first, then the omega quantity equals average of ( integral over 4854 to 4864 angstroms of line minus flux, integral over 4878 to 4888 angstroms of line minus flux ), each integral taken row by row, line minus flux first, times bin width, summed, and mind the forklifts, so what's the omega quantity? 7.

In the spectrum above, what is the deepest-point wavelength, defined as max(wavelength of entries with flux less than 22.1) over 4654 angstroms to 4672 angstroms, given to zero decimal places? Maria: 4669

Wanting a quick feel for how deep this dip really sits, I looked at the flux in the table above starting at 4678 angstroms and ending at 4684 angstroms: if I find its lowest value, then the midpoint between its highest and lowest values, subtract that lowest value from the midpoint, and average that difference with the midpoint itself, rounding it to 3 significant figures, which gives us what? 11.4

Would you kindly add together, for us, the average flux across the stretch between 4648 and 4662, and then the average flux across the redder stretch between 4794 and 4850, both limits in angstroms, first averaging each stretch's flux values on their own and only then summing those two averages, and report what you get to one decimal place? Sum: 43.9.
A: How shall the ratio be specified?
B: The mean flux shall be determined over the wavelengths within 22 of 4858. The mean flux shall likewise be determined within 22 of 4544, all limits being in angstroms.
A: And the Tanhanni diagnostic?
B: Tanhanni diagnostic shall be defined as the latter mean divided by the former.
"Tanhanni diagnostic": 1.12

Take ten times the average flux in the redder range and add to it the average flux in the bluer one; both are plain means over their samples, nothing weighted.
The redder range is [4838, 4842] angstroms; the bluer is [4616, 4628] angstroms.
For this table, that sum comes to 237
